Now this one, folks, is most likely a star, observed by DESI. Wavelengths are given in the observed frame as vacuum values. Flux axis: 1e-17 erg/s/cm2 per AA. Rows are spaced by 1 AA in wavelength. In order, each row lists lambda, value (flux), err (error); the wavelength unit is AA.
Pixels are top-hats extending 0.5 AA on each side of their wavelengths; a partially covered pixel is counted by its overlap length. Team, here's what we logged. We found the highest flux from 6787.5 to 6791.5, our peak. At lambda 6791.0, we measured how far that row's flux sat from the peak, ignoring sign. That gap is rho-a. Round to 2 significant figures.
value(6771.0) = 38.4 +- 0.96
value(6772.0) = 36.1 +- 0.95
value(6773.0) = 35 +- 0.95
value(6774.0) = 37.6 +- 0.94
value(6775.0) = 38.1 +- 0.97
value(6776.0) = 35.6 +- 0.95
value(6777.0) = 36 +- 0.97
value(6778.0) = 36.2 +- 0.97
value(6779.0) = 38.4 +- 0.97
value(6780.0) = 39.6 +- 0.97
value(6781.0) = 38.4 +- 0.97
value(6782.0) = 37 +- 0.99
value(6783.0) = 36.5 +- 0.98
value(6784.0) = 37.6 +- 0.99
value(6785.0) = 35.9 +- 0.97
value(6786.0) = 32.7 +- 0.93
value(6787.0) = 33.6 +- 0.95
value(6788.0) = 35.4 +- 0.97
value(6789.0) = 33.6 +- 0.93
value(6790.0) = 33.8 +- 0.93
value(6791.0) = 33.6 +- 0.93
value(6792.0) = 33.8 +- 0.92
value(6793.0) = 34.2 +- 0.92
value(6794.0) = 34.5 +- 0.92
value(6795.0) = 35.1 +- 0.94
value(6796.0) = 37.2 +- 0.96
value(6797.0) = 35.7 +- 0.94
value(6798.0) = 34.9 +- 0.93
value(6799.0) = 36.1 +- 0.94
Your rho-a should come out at 1.8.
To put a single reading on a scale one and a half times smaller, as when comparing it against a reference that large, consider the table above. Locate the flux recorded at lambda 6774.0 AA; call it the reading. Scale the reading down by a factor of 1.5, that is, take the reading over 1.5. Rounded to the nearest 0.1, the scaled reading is 25.1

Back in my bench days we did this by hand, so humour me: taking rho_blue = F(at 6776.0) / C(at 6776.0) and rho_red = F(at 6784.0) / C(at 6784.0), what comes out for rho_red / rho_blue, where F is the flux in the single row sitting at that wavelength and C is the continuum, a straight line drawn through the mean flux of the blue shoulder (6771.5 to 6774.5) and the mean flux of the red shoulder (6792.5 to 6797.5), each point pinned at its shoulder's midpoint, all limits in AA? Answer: 1.07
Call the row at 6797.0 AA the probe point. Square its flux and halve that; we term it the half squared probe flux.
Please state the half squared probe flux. 637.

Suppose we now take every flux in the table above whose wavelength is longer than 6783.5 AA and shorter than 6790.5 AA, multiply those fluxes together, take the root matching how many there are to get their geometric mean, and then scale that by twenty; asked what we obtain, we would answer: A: 692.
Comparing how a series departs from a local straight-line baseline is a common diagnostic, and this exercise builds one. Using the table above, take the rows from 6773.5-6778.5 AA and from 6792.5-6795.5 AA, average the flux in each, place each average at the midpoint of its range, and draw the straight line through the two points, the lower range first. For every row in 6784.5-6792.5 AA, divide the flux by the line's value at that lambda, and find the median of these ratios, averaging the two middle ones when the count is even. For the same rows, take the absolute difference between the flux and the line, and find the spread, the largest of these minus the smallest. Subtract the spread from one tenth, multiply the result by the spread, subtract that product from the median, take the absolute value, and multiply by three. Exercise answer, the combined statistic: 24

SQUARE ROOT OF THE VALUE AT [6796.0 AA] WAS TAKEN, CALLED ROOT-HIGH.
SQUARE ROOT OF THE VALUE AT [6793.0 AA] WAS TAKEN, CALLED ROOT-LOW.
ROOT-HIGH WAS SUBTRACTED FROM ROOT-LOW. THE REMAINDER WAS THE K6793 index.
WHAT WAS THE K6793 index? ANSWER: -0.3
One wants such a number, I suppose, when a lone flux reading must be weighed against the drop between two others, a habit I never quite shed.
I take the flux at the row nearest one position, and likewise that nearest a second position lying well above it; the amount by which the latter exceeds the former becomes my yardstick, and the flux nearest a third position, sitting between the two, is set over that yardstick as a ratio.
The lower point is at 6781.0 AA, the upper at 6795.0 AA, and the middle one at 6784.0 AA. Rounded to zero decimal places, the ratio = -11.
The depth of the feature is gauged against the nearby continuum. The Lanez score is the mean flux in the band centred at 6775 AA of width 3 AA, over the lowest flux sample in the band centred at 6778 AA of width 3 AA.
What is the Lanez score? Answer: 1.03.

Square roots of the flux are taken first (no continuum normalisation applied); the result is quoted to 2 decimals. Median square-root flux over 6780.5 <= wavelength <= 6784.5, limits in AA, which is 6.11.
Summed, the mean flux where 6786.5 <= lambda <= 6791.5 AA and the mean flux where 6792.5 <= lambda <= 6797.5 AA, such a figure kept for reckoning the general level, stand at 69.3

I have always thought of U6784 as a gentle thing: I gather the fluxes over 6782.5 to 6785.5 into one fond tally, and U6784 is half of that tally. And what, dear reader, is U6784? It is 55.0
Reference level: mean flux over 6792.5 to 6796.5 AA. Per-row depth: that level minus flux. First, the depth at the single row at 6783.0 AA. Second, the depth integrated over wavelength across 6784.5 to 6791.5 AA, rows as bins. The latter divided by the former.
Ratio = -6.5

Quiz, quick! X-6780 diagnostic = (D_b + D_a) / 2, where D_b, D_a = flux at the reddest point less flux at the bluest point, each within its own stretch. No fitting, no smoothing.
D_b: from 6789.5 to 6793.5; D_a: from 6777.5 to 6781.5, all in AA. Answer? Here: 1.3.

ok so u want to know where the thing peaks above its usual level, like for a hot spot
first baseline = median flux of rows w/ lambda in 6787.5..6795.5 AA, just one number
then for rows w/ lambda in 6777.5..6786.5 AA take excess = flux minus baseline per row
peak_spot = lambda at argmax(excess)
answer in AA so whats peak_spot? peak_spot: 6780.0 AA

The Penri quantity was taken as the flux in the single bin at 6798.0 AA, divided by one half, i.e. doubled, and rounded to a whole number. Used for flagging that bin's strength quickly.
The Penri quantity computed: 70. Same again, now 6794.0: 69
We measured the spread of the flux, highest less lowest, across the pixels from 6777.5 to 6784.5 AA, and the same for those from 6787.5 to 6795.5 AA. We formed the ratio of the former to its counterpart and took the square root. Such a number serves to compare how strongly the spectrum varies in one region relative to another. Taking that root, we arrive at 1.4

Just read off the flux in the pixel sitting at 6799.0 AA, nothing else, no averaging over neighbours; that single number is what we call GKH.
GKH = 36.1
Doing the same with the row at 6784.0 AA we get 37.6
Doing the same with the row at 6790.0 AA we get 33.8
